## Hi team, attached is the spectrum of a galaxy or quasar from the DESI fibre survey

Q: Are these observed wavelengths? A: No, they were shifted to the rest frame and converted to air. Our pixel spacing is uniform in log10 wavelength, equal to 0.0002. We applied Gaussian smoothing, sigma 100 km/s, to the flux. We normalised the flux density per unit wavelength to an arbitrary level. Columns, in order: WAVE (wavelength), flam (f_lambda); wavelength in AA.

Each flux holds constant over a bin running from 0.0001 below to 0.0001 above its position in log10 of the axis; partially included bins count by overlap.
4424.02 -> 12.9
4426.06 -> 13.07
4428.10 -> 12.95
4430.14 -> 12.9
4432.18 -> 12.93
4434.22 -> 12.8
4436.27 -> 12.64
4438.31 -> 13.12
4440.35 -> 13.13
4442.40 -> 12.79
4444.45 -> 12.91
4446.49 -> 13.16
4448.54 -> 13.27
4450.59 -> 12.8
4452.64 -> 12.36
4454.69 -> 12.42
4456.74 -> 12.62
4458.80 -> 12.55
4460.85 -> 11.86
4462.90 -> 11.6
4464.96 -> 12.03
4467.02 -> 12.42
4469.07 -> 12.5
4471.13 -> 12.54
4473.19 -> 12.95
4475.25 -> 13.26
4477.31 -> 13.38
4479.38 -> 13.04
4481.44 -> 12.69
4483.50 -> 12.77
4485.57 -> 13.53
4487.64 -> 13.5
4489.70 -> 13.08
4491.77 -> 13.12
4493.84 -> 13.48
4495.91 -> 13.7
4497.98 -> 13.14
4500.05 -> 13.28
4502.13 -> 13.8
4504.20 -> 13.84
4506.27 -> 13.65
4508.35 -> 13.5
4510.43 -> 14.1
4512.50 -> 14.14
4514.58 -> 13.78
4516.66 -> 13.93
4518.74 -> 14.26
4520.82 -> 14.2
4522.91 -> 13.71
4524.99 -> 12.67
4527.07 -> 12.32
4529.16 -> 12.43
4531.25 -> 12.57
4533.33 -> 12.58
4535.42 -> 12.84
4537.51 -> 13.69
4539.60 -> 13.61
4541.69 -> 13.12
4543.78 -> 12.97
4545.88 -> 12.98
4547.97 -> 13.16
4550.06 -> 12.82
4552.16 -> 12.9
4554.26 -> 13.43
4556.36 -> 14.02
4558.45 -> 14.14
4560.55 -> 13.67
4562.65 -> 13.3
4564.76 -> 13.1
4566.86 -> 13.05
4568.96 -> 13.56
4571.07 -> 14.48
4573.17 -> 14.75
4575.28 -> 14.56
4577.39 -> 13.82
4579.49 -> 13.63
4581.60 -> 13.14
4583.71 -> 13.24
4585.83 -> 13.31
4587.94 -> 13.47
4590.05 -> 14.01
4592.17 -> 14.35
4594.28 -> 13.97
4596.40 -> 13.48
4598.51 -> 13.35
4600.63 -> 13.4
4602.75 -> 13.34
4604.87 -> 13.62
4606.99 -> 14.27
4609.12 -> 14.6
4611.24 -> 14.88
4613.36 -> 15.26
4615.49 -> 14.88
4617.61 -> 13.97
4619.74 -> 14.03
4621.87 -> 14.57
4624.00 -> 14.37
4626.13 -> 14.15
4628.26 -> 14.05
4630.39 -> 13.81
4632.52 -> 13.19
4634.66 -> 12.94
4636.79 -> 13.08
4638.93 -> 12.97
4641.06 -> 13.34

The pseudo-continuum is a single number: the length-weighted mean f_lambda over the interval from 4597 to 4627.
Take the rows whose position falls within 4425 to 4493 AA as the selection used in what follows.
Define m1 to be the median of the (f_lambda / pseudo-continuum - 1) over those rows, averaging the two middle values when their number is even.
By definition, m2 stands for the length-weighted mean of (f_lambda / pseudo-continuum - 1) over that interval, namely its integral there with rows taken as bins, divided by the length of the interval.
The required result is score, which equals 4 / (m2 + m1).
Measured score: -21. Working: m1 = -0.090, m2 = -0.097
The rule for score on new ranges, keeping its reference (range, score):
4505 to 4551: -33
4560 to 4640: -72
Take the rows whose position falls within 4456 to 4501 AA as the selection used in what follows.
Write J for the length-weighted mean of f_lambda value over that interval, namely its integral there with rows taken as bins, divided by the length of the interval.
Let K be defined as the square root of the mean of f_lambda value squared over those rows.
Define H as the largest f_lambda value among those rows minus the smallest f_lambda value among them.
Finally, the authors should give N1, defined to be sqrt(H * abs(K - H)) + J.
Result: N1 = 17.6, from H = 2.10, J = 12.9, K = 12.88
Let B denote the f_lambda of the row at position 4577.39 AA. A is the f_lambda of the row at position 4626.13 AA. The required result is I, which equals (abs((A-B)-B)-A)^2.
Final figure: 0.4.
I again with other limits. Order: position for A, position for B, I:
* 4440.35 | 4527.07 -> 2.6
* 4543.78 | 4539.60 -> 1.6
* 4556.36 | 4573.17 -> 2.1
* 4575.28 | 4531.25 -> 15.8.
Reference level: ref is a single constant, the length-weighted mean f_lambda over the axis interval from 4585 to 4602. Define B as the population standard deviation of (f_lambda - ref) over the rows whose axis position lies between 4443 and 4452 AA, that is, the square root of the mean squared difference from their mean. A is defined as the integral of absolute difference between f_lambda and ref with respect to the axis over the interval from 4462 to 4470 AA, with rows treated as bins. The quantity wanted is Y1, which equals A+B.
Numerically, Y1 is 12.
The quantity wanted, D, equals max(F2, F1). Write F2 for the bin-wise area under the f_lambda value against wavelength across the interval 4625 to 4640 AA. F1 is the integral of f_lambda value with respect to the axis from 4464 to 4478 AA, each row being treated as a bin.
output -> 202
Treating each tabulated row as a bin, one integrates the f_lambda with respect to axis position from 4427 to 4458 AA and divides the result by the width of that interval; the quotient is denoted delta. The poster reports 12.8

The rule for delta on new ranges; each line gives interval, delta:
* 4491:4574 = 13.4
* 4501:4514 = 13.8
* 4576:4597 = 13.7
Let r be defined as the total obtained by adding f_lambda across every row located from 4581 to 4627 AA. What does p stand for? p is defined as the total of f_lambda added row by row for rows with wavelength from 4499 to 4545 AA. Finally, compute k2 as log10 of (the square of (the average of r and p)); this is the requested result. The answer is 4.96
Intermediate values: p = 295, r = 308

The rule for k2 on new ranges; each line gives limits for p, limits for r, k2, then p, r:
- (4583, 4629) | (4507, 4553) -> 4.96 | 309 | 292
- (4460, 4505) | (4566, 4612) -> 4.94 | 286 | 304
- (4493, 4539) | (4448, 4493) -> 4.92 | 296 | 280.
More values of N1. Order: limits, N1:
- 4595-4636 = 19.2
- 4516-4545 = 17.9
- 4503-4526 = 18.2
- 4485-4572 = 18.3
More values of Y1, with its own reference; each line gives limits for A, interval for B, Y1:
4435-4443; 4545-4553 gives 6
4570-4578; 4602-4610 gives 7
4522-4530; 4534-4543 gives 8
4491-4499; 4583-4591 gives 3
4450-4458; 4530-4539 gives 10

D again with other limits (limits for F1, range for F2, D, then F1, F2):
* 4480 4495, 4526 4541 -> 198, 198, 193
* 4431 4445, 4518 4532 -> 184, 181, 184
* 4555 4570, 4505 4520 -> 209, 203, 209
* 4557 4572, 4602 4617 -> 216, 204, 216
